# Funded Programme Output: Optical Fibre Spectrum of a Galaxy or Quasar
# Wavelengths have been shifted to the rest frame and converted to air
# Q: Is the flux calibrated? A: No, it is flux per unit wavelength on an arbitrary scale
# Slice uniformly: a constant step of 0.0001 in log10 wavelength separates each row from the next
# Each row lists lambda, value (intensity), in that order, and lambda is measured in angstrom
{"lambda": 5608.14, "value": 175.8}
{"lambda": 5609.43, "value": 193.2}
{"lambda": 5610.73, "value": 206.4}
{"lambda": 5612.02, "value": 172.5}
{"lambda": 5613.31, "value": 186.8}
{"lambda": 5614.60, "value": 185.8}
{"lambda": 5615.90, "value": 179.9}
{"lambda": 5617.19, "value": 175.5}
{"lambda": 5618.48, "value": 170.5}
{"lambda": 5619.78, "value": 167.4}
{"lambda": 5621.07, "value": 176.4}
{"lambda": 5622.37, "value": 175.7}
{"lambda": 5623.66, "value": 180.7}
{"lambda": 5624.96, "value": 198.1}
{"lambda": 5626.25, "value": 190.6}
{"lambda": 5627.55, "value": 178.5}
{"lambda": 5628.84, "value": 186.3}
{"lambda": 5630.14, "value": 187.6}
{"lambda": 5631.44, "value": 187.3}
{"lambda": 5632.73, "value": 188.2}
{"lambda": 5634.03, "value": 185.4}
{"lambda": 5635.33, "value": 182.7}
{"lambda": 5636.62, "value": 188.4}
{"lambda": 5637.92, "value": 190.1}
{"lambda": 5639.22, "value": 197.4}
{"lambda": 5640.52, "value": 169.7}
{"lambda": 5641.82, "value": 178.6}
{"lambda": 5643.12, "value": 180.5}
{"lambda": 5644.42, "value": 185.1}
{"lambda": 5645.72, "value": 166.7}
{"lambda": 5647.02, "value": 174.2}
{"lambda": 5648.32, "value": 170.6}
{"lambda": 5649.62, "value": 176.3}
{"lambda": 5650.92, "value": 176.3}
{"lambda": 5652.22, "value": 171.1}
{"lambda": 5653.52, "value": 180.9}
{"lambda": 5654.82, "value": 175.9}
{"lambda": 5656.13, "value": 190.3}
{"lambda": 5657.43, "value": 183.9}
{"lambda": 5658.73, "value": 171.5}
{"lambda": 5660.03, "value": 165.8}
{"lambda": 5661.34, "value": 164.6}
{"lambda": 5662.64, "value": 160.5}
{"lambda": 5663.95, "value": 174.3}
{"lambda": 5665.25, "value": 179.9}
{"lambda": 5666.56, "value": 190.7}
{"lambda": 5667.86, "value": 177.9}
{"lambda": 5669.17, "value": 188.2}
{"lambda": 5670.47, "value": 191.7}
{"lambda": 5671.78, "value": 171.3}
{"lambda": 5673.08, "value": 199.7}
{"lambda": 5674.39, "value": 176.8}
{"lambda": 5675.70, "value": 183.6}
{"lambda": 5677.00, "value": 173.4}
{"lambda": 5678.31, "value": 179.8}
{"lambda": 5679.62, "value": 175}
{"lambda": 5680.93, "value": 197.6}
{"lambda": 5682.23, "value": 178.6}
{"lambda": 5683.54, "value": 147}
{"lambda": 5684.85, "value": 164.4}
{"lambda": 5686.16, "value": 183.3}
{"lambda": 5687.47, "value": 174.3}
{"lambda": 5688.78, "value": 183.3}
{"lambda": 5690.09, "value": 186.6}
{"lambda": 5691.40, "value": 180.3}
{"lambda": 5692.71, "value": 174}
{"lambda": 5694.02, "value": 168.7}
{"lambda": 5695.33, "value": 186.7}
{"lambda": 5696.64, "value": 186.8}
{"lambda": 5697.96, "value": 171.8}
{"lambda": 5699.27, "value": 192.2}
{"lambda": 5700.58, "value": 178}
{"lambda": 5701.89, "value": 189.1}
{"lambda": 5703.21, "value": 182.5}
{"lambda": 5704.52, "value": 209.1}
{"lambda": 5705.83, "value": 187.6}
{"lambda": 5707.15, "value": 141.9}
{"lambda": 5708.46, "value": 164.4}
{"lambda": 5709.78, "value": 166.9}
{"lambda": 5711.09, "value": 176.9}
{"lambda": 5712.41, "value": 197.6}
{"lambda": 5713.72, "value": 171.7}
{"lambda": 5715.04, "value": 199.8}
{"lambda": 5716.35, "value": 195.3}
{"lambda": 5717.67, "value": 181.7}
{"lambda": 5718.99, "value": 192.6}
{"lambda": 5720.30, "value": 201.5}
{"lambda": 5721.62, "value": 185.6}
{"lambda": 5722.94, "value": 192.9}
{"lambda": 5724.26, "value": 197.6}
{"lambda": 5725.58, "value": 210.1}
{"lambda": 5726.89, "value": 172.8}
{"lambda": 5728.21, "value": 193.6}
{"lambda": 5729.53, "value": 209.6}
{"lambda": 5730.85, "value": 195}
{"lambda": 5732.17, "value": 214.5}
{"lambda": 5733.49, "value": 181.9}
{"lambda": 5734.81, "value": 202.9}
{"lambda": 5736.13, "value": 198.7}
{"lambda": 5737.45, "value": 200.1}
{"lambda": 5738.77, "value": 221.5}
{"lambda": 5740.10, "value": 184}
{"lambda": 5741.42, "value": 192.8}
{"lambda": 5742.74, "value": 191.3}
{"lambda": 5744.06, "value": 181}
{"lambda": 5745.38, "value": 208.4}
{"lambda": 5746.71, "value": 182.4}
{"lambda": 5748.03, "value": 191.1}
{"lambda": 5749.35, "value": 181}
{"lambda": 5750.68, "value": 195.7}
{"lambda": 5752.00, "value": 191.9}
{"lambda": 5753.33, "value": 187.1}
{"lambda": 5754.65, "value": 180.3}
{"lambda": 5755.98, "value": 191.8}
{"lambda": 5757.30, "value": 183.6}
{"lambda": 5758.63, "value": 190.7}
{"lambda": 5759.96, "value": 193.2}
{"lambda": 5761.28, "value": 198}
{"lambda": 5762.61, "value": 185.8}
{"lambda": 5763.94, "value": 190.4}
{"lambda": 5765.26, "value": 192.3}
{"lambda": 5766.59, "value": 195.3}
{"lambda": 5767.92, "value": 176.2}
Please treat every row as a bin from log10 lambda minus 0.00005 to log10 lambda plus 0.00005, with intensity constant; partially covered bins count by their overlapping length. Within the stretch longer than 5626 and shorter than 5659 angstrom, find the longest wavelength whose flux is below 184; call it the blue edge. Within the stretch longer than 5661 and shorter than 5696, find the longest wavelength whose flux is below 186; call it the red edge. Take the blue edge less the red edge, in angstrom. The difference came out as -35.3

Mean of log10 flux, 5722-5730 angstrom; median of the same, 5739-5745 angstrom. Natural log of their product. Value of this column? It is 1.650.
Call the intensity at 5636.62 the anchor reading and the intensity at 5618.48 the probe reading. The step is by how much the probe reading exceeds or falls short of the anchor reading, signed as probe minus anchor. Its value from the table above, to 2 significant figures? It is -18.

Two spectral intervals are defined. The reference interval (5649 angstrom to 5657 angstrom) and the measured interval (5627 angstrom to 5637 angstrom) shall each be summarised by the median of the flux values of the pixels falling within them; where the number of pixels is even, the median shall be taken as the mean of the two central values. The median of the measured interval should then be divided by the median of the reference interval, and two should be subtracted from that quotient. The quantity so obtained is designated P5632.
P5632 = -0.94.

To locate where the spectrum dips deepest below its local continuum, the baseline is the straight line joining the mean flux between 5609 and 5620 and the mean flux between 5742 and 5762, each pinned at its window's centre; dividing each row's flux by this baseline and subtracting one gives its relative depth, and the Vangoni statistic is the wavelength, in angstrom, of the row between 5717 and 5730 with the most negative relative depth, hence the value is 5726.89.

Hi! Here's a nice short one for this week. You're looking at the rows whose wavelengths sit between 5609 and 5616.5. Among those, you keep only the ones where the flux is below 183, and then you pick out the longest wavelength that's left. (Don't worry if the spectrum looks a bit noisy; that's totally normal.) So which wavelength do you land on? 5615.90 angstrom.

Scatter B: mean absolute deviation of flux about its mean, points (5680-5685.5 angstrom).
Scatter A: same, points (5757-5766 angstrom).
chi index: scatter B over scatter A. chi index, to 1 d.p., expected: 4.8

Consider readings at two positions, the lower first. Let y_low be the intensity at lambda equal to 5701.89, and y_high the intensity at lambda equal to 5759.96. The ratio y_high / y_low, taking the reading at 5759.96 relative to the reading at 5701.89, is 1.02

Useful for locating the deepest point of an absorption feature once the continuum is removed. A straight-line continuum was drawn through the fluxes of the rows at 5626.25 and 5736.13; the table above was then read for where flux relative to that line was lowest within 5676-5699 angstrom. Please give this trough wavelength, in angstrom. 5683.54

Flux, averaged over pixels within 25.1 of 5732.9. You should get 191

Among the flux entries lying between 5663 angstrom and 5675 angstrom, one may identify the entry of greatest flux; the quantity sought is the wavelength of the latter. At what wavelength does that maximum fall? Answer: 5673.08 angstrom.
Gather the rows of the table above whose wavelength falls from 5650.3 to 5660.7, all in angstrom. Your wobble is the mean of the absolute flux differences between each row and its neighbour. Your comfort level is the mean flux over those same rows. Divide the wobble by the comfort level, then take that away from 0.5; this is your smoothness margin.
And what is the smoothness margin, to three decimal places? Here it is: 0.452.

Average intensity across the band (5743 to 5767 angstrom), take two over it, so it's 0.0105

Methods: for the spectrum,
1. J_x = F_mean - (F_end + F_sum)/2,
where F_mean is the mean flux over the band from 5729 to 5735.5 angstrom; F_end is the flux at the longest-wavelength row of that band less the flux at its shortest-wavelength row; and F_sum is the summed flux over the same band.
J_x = -298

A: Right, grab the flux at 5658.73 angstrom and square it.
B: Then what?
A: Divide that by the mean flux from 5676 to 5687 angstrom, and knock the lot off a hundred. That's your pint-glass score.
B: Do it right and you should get -68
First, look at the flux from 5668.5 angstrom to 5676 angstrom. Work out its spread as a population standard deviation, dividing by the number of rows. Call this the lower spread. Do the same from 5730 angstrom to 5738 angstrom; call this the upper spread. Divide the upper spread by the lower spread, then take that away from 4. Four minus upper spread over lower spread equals 2.97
